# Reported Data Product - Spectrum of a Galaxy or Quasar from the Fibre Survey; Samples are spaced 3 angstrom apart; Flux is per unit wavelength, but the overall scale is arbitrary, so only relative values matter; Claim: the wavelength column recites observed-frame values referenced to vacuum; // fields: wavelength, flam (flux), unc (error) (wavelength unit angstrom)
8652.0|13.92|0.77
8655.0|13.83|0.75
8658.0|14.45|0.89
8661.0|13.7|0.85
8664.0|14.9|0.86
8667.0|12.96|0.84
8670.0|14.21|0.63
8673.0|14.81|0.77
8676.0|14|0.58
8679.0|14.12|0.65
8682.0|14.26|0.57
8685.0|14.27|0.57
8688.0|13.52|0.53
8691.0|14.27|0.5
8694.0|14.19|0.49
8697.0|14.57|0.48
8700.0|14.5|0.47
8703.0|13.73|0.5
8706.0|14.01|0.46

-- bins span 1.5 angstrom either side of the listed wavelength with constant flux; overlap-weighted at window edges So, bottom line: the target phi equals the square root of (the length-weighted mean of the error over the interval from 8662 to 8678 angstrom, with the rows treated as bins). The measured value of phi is 0.86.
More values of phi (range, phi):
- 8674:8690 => 0.76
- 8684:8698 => 0.72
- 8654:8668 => 0.92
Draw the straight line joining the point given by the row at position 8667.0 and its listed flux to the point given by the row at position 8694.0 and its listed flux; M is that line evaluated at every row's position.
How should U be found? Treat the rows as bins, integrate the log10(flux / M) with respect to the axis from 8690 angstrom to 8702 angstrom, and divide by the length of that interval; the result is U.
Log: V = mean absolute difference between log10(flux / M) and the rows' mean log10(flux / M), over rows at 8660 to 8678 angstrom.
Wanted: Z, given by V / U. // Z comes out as 6.7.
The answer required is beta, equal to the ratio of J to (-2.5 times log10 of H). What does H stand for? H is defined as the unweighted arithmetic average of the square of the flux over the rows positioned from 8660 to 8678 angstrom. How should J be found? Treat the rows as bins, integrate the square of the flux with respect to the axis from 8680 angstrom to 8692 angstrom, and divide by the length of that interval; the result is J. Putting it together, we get -34.5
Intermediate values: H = 199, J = 198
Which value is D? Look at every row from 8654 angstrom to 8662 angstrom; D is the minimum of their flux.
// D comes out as 13.7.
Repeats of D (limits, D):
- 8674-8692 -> 13.52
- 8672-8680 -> 14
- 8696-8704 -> 13.73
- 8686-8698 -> 13.52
